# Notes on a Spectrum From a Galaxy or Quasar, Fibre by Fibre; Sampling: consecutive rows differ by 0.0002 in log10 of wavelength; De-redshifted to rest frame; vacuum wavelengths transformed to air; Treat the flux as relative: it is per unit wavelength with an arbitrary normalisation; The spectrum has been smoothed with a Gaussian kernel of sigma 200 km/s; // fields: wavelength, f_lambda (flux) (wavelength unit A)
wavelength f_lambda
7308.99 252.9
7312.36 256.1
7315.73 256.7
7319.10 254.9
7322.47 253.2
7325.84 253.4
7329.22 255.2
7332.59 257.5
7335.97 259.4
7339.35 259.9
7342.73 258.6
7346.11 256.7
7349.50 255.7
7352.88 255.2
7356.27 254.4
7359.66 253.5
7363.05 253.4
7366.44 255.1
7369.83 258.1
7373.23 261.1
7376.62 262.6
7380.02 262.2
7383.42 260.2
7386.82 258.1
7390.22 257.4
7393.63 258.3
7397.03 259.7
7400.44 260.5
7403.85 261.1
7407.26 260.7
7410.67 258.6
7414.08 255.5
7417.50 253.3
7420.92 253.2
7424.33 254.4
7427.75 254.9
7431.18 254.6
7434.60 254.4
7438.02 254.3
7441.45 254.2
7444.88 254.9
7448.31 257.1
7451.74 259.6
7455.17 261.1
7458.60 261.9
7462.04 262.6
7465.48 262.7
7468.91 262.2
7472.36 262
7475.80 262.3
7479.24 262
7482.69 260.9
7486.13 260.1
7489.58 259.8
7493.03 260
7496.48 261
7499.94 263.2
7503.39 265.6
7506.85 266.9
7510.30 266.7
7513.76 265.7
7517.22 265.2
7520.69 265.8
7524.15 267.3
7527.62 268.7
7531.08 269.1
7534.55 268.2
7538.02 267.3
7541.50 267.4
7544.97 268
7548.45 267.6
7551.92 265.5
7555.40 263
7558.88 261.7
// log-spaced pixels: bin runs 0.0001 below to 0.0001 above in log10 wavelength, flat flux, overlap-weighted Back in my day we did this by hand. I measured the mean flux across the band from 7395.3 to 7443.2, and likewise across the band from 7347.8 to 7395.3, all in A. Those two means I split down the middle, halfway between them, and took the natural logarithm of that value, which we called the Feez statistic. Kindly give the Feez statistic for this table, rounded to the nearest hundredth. 5.55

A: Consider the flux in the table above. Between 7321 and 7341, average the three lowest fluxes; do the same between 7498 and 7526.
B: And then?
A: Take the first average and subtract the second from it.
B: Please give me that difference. -11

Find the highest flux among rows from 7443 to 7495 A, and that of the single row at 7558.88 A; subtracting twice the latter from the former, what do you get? -261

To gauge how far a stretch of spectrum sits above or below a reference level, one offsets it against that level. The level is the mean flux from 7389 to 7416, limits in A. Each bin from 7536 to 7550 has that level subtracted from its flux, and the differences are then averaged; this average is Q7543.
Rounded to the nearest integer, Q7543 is 9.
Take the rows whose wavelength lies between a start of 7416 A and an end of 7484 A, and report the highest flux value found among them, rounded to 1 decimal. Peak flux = 262.7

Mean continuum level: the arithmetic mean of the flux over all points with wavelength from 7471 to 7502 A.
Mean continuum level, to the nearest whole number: 261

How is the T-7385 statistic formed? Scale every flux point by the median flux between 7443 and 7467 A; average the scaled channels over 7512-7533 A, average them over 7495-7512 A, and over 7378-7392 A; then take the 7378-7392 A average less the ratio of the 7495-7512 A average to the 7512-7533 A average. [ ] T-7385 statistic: 0.002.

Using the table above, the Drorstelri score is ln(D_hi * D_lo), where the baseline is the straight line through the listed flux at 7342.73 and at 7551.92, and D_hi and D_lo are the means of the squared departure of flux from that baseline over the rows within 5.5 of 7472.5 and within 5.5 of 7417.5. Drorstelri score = 3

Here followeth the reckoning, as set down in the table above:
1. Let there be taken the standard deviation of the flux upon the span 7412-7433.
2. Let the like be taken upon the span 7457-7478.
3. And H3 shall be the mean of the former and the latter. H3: 0.6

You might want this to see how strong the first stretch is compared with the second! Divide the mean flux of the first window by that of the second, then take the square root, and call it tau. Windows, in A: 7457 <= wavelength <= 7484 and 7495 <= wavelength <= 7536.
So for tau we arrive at 0.992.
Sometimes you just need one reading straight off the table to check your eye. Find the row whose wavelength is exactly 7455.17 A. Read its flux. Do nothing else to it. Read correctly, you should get 261.1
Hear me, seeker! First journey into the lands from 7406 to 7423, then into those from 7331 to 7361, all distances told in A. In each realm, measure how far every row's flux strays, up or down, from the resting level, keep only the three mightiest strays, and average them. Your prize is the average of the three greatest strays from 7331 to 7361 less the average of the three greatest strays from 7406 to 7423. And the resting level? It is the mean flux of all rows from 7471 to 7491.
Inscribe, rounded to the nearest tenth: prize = -0.4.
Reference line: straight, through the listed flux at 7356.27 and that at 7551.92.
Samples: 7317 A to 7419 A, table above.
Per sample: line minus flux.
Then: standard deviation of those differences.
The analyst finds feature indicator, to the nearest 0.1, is 2.7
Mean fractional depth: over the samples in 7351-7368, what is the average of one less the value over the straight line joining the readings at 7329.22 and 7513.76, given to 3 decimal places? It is 0.010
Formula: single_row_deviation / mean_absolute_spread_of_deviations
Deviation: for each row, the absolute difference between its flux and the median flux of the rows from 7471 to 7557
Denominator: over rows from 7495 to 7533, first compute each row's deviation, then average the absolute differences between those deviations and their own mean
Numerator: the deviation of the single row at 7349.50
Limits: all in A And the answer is 7.8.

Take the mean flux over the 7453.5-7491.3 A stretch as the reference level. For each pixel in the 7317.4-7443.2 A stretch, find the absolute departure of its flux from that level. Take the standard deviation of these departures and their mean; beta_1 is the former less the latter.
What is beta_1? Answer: -2.1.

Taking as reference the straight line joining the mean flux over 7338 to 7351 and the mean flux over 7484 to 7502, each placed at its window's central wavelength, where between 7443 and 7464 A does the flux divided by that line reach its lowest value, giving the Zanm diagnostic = 7444.88 A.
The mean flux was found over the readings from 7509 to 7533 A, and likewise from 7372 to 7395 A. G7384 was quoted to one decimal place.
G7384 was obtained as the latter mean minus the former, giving -6.9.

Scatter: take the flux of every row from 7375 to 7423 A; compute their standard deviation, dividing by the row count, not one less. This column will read 2.87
